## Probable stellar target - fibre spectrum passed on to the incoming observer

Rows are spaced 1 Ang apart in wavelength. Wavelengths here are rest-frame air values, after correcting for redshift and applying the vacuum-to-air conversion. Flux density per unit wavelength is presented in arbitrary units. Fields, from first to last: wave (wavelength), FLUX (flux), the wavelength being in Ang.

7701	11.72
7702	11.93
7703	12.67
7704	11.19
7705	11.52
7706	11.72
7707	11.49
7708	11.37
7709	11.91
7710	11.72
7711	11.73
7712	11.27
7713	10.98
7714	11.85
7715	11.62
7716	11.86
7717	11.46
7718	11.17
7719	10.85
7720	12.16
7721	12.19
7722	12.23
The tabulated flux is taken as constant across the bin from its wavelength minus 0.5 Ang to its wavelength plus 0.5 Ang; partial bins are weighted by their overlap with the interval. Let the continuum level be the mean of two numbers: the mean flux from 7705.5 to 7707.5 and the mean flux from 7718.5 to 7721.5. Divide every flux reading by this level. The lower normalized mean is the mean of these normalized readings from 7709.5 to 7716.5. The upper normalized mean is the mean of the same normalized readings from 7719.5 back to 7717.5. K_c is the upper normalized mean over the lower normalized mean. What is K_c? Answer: 0.951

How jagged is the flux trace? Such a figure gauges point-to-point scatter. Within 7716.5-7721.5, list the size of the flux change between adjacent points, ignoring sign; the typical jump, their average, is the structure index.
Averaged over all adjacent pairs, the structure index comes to 0.49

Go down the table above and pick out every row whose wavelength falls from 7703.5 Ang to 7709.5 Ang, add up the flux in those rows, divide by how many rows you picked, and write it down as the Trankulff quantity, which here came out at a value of 11.5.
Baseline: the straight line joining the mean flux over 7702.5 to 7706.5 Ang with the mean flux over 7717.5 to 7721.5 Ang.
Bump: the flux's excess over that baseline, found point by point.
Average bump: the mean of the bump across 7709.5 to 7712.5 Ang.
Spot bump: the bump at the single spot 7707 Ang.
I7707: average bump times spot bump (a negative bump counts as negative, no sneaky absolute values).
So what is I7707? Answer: 0.031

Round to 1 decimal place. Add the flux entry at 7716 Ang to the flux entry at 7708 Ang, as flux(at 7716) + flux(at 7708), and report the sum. 23.2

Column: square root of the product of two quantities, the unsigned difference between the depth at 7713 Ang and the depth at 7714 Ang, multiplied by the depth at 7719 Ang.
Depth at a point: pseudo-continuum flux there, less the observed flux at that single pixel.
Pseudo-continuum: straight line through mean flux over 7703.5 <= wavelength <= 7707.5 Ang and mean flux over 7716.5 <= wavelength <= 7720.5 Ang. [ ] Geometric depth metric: 0.70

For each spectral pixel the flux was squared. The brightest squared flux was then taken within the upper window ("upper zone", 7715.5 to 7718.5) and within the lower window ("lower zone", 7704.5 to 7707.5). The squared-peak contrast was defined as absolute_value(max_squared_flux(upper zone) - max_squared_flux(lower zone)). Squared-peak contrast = 3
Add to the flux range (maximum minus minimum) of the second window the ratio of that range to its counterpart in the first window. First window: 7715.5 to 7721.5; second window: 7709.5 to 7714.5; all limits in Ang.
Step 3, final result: 1.5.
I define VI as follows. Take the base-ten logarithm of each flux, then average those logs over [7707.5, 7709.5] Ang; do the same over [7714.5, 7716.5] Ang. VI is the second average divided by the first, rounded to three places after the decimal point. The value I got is 1.004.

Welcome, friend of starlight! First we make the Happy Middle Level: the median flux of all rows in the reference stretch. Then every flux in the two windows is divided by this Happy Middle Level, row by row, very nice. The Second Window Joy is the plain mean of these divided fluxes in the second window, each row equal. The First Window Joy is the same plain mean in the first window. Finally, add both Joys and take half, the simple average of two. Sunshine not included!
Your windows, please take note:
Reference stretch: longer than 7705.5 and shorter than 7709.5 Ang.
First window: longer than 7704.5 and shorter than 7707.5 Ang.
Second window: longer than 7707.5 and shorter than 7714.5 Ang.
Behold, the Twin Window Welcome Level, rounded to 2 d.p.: 1.00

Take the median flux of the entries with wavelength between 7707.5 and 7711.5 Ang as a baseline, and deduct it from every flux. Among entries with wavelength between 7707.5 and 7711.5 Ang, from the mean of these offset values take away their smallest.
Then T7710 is 0.3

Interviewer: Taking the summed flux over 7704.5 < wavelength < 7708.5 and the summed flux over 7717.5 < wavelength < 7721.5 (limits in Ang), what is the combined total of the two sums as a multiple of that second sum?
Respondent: 1.99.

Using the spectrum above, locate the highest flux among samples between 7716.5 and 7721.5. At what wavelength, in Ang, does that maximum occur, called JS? 7721 Ang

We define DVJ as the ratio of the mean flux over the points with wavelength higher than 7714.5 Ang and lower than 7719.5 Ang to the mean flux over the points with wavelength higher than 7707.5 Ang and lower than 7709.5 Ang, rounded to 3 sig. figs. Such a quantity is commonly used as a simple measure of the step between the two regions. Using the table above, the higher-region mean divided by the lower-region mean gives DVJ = 0.979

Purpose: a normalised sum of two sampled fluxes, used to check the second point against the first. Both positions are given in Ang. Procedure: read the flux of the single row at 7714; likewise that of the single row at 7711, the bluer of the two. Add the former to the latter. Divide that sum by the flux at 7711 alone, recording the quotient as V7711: 2.01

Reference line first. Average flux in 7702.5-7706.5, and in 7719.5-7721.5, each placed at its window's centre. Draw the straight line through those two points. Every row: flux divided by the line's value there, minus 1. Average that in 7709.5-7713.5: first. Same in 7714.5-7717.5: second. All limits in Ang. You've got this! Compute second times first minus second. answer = 0.036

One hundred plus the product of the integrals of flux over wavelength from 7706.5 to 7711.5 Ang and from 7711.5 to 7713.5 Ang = 1395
